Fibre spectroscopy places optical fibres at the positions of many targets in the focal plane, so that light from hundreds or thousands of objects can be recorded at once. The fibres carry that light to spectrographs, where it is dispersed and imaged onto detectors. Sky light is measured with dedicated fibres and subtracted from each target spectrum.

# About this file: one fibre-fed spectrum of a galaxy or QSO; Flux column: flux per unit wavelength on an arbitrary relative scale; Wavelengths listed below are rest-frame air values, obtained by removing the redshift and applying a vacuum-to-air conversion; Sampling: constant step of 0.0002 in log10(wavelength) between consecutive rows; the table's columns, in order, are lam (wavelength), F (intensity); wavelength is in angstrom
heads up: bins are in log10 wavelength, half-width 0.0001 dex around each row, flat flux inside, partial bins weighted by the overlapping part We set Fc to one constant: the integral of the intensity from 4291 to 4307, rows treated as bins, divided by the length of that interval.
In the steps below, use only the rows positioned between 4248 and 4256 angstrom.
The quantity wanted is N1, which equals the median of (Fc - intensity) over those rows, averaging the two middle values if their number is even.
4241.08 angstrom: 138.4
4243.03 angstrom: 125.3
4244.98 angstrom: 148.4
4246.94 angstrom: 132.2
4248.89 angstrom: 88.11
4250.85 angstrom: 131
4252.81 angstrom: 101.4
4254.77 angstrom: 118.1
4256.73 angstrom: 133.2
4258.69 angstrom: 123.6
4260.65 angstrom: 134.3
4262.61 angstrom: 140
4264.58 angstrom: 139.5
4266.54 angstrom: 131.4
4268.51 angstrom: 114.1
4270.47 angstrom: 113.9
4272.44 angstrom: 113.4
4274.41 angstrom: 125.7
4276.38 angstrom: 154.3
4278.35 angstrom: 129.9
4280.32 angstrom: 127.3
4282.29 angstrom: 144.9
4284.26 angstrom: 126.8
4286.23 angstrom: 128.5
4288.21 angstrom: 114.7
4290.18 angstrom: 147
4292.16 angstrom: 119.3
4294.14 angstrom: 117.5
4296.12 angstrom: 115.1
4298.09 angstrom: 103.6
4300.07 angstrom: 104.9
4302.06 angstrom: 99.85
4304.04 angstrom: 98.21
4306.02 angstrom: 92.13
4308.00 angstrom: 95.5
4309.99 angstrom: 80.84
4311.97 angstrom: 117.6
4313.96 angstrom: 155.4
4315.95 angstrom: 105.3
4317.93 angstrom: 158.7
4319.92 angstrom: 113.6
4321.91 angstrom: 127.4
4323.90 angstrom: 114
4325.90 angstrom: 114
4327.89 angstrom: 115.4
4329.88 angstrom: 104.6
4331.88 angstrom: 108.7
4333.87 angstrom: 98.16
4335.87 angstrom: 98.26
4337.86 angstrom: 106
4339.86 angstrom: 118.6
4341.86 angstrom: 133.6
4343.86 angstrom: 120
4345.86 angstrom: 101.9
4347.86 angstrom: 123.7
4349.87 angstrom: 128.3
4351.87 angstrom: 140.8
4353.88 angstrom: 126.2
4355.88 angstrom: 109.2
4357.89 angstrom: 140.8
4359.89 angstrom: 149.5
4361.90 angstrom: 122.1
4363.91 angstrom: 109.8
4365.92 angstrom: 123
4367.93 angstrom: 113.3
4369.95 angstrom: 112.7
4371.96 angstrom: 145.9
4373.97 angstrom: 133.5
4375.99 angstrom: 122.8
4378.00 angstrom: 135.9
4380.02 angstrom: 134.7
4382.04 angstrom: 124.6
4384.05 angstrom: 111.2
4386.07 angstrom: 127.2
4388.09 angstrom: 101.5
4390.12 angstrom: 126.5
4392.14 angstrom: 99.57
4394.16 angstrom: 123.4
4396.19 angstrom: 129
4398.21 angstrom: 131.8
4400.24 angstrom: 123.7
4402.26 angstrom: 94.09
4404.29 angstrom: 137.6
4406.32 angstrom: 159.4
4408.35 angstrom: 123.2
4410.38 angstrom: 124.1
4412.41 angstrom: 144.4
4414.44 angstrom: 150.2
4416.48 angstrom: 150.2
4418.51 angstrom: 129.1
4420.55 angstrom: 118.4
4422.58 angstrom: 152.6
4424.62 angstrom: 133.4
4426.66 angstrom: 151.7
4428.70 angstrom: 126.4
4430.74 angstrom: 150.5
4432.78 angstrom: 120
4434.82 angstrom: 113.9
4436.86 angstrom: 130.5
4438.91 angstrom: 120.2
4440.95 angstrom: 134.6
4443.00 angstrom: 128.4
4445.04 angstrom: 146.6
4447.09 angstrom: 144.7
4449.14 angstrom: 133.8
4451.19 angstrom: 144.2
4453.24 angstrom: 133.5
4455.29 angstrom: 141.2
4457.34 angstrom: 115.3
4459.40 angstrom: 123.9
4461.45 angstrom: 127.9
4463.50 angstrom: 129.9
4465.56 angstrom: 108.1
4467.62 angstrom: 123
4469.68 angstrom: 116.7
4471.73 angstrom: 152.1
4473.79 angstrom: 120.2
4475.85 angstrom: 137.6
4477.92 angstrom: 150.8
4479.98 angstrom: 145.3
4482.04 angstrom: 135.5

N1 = -3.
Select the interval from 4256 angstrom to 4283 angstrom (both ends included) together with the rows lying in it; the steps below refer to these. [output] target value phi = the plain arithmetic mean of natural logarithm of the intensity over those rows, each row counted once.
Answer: 4.867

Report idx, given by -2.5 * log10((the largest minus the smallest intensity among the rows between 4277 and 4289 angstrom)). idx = -3.7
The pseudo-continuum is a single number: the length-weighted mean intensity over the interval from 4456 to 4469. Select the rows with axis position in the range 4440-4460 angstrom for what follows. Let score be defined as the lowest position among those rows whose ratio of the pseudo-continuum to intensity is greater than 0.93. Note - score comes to 4443.00 angstrom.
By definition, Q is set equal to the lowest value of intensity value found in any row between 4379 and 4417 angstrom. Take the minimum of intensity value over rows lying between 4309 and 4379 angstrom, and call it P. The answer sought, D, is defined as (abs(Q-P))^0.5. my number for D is 3.6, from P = 80.84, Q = 94.09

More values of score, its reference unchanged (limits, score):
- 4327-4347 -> 4327.89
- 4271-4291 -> 4272.44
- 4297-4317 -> 4298.09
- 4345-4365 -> 4345.86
